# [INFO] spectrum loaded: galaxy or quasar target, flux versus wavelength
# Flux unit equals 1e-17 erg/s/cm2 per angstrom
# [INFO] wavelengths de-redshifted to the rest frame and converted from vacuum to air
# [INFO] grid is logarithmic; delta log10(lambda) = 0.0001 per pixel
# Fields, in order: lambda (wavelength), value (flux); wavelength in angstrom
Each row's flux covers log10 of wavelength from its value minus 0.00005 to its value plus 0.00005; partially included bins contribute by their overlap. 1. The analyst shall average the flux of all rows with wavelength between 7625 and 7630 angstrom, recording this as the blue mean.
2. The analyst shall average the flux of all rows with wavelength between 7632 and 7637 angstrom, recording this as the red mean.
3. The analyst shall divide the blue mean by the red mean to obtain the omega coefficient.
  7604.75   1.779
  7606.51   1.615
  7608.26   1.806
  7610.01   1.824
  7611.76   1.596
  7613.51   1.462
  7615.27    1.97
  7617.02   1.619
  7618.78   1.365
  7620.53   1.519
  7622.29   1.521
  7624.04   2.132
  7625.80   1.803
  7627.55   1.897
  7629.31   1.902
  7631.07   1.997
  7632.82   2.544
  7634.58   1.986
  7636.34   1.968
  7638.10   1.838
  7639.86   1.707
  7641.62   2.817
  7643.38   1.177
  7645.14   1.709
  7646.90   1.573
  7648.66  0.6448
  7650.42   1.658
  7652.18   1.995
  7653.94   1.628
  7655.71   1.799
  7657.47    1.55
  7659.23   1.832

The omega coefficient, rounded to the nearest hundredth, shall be 0.86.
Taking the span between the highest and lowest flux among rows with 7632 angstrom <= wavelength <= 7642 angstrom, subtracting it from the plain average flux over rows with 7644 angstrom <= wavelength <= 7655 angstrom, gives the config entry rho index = 0.4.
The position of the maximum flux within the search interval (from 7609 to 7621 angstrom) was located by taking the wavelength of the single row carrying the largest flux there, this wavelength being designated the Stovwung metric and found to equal 7615.27 angstrom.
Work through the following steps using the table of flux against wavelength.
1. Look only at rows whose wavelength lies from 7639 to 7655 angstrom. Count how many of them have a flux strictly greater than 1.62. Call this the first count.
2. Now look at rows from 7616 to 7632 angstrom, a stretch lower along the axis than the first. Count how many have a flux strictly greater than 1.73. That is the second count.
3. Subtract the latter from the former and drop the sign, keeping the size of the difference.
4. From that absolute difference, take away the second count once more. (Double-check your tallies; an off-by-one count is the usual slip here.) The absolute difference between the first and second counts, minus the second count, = -4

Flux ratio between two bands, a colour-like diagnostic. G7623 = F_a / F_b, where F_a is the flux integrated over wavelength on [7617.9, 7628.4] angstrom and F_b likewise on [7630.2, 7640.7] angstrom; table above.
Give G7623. 0.85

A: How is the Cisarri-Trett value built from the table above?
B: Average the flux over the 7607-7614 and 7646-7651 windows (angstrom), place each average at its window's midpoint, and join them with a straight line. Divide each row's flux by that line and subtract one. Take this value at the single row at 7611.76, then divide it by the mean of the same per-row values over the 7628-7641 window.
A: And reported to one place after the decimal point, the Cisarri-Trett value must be -0.1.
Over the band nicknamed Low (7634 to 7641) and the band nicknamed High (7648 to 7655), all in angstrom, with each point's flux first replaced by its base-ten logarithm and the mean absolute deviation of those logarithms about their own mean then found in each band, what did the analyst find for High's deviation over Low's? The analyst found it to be 6.8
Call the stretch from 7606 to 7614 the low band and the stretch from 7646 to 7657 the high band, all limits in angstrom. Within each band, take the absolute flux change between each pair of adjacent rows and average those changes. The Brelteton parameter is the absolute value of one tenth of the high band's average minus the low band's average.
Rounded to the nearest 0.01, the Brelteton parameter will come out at 0.09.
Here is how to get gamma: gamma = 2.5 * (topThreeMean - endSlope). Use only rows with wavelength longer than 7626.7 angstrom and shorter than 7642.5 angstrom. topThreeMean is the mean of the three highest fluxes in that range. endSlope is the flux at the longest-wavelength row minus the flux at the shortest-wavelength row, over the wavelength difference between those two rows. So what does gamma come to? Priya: 6.0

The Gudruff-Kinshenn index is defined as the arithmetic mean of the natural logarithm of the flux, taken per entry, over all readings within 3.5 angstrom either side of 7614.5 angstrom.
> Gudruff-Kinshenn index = 0.50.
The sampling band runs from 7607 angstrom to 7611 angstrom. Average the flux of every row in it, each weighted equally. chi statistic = 1.8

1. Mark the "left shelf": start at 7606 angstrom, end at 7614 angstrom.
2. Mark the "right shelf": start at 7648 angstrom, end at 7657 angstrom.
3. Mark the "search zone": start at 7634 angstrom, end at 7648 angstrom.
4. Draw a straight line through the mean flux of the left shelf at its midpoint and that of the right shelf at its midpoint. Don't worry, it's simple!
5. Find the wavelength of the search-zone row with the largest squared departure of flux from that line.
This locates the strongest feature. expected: 7641.62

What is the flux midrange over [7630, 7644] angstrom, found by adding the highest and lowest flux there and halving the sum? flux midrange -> 2.00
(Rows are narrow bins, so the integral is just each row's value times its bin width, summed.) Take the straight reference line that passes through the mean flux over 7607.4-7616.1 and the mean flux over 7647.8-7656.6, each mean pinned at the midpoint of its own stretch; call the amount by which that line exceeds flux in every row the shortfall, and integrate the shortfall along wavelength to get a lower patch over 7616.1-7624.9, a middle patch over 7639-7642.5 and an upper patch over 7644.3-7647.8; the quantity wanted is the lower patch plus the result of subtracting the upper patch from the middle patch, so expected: -1.6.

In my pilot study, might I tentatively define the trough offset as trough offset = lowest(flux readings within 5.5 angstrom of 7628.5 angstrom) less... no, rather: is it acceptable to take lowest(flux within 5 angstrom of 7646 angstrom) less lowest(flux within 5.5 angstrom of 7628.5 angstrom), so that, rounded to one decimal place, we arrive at -1.2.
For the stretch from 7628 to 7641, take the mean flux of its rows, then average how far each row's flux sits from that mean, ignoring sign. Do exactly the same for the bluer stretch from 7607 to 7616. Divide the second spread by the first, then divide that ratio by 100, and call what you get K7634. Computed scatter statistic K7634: 0.010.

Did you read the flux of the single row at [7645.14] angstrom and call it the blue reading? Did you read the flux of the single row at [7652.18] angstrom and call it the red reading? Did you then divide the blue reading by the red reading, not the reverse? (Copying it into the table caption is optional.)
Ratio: 0.86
